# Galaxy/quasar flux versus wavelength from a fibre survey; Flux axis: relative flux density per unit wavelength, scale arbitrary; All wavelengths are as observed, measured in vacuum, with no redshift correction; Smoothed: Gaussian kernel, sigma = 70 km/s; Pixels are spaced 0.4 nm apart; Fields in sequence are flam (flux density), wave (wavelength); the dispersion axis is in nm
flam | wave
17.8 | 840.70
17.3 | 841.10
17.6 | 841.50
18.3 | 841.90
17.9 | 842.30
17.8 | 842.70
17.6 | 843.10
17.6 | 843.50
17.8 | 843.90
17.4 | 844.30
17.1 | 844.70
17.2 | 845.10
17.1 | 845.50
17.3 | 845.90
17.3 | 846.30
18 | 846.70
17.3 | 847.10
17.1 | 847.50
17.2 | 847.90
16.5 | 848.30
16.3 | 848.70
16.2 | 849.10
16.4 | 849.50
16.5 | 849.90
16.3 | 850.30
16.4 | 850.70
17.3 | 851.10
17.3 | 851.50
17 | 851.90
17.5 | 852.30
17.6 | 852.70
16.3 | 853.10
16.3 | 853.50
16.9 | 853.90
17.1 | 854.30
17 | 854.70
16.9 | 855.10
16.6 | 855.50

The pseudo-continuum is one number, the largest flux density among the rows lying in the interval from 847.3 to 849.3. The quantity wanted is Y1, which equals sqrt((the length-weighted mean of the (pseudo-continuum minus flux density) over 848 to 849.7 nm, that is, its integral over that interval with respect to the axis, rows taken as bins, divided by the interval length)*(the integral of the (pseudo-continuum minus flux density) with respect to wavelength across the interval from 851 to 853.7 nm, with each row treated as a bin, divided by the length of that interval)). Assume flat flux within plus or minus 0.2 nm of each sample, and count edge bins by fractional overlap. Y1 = 0.37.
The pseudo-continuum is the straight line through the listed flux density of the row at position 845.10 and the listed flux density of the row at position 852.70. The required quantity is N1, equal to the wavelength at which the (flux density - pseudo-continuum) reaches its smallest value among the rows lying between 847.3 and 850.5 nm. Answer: 849.10 nm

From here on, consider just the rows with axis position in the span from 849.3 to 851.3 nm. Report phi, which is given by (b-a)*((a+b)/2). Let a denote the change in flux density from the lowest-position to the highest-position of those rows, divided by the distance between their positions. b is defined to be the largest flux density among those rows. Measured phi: 149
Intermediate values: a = 0.56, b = 17.3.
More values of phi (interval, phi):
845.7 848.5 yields 162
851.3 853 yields 155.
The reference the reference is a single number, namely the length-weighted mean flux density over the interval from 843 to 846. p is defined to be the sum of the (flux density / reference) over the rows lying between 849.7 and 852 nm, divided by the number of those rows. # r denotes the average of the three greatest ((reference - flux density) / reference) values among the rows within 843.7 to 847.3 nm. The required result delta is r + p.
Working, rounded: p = 0.97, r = 0.01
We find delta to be 0.98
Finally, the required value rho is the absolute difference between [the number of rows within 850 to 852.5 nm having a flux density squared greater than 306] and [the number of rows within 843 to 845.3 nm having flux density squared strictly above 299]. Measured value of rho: 3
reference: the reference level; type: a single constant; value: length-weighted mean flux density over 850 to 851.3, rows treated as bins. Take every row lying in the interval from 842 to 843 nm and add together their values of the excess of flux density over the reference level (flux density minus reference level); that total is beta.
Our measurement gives 2.4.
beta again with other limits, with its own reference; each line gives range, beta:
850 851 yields -0.6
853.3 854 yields -0.1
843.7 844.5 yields 1.9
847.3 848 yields 1.0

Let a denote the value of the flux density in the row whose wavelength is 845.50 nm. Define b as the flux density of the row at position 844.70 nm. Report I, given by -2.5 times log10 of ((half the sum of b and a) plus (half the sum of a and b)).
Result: -3.84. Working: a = 17.1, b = 17.1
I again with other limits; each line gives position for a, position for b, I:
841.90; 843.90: -3.89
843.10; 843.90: -3.87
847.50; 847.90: -3.84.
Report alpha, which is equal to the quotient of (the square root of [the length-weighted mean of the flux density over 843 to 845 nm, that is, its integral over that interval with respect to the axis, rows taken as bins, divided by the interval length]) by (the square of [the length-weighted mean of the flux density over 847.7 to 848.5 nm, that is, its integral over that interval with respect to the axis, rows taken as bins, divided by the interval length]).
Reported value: 0.0147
